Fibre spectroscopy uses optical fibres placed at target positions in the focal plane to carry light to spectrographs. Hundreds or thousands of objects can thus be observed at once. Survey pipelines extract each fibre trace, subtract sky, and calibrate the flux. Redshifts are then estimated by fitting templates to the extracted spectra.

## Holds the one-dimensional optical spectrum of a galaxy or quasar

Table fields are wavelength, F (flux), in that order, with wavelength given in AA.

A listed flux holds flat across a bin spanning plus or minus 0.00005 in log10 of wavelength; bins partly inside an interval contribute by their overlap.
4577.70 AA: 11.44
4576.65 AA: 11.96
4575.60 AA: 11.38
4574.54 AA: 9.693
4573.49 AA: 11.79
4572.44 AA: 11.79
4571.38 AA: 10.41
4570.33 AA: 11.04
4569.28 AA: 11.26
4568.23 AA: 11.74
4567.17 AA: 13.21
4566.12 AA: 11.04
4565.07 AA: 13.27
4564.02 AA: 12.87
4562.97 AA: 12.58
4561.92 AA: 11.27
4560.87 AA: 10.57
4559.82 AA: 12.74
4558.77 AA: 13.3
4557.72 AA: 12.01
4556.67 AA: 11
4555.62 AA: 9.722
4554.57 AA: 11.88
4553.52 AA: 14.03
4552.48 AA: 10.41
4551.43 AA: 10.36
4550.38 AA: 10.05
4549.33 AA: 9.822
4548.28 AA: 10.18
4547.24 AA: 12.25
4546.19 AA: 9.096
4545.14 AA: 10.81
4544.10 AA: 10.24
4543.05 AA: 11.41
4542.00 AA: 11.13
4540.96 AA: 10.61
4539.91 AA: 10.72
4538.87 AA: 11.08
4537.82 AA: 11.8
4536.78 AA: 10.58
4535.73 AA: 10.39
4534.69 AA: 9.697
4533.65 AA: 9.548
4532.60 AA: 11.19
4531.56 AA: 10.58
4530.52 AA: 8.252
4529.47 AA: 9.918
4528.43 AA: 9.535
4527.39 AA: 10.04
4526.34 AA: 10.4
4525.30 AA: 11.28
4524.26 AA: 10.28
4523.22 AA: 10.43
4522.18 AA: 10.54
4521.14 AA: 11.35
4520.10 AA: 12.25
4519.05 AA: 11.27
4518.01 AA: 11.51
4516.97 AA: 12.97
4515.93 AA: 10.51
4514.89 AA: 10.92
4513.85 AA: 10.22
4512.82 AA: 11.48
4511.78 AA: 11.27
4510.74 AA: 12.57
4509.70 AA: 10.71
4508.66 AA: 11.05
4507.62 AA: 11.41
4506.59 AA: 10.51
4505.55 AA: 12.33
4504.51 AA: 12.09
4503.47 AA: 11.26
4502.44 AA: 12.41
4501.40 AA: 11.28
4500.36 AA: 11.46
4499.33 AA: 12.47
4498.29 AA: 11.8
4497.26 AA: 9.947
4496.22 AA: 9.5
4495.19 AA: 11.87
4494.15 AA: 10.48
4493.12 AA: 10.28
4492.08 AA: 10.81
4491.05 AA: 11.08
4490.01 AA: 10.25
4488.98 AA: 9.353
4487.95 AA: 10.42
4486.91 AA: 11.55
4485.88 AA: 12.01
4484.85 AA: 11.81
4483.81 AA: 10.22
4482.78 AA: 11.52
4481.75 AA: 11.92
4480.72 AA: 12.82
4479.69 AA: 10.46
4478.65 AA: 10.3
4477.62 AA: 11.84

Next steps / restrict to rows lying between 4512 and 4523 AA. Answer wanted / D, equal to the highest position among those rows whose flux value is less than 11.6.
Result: 4522.18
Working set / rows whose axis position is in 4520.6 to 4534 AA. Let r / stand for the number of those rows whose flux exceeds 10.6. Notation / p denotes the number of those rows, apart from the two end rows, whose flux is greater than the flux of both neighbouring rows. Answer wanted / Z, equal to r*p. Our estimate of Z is 9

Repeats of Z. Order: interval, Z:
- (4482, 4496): 14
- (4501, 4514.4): 55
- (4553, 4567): 22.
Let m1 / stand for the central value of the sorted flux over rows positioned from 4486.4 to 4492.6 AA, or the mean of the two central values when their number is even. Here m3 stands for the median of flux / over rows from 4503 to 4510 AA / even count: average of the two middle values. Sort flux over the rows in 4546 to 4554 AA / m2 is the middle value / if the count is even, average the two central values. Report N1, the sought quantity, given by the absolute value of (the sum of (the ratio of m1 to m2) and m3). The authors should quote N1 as 12.3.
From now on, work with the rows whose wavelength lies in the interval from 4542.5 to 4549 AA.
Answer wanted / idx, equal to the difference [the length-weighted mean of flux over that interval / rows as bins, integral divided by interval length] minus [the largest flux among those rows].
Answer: -1.6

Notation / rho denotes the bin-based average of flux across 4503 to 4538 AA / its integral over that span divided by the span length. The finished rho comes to 10.9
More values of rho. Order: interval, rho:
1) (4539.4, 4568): 11.4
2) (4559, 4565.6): 12.3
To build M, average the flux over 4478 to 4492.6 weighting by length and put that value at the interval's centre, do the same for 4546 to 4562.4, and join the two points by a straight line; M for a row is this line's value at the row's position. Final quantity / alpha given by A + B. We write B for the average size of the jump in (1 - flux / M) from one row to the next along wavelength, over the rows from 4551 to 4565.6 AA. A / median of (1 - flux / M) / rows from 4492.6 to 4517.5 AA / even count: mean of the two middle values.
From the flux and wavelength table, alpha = 0.10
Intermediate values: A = -0.02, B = 0.116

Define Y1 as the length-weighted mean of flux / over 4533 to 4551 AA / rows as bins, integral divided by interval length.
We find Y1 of 10.6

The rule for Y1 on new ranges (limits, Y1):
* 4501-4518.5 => 11.4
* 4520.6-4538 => 10.3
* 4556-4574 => 11.9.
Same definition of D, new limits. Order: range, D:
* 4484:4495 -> 4494.15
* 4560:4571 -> 4570.33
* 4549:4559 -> 4556.67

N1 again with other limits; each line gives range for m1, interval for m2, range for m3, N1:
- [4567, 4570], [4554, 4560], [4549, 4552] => 11.0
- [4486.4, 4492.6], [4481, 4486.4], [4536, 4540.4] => 11.8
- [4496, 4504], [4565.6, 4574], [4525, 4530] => 11.0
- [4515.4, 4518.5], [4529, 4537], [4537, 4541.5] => 12.0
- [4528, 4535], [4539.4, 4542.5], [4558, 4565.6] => 13.6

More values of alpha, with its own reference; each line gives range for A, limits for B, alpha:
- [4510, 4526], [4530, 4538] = 0.07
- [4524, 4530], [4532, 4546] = 0.14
